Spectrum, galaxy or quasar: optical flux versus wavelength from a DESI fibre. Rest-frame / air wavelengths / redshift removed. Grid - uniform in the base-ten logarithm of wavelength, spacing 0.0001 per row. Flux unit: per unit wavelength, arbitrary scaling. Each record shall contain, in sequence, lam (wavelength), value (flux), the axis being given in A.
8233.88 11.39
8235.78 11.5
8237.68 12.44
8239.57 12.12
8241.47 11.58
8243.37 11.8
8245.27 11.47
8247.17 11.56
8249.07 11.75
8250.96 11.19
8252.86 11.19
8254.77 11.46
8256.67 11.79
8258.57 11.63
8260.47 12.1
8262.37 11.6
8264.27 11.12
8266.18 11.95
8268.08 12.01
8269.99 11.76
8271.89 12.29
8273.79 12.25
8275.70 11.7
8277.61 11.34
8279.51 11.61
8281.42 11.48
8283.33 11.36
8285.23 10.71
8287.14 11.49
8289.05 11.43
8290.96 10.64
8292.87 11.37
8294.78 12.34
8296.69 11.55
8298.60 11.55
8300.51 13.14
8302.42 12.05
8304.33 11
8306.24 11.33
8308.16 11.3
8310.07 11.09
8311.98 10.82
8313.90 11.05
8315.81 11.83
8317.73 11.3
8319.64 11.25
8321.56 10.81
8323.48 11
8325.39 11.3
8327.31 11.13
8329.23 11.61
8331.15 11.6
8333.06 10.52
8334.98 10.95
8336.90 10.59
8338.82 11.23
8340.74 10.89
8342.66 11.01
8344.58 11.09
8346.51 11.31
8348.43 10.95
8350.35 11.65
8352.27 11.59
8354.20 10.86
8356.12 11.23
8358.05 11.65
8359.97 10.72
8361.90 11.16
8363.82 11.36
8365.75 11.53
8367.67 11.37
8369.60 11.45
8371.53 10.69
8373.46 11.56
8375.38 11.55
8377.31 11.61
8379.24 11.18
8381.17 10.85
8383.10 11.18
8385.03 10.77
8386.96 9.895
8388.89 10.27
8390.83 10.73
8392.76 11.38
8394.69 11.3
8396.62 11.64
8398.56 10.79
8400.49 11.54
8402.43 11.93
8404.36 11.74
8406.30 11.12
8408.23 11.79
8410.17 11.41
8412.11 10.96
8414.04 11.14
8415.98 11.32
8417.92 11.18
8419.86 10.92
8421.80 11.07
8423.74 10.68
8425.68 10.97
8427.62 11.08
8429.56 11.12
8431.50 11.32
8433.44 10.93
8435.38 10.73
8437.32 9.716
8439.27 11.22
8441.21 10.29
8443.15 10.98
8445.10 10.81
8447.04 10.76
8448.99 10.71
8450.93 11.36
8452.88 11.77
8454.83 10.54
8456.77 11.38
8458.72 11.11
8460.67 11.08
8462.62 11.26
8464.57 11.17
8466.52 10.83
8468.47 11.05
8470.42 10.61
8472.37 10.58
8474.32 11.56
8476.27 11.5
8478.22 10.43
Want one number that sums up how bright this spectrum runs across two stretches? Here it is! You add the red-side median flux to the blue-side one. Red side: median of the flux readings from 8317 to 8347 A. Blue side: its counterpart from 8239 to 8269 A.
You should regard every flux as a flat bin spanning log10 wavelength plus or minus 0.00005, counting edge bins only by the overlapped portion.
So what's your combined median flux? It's 22.7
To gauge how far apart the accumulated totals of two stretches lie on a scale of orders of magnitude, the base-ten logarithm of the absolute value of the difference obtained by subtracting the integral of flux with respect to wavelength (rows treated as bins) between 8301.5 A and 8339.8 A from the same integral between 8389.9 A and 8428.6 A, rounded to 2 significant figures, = 0.80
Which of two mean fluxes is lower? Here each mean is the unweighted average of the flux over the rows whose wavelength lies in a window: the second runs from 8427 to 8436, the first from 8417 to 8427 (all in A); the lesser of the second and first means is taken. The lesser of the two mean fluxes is 11.0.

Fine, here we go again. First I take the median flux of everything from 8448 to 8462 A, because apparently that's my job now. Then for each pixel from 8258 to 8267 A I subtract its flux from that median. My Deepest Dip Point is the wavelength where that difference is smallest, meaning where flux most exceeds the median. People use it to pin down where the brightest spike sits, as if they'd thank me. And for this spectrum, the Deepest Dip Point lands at 8260.47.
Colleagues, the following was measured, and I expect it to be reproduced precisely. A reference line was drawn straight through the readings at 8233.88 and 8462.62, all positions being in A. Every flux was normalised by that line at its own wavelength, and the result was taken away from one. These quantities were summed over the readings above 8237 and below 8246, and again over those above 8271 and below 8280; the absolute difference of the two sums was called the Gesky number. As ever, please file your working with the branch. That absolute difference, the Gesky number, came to 0.010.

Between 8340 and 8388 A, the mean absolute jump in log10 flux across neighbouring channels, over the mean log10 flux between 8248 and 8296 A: 0.0140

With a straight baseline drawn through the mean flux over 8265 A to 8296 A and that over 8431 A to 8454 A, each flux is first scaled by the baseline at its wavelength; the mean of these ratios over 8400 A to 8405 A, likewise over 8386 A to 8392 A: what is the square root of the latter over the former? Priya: 0.93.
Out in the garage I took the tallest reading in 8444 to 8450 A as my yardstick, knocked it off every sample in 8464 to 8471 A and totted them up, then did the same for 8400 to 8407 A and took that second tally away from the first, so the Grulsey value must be -2.7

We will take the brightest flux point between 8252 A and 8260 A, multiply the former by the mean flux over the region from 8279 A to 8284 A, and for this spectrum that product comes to 135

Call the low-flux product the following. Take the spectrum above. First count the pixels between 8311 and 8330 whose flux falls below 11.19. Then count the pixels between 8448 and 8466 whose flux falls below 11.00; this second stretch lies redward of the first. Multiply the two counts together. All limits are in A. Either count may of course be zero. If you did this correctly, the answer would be 10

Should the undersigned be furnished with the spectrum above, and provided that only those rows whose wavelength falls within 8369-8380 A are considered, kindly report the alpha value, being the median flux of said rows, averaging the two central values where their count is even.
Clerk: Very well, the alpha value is 11.5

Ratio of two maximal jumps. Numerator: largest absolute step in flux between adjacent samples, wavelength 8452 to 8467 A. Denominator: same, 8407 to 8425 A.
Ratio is 2.7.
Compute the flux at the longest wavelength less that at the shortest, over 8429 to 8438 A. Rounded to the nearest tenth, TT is -1.4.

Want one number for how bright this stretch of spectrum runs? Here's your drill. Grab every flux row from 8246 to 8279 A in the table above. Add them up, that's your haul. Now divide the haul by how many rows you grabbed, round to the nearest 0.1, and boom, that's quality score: 11.7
